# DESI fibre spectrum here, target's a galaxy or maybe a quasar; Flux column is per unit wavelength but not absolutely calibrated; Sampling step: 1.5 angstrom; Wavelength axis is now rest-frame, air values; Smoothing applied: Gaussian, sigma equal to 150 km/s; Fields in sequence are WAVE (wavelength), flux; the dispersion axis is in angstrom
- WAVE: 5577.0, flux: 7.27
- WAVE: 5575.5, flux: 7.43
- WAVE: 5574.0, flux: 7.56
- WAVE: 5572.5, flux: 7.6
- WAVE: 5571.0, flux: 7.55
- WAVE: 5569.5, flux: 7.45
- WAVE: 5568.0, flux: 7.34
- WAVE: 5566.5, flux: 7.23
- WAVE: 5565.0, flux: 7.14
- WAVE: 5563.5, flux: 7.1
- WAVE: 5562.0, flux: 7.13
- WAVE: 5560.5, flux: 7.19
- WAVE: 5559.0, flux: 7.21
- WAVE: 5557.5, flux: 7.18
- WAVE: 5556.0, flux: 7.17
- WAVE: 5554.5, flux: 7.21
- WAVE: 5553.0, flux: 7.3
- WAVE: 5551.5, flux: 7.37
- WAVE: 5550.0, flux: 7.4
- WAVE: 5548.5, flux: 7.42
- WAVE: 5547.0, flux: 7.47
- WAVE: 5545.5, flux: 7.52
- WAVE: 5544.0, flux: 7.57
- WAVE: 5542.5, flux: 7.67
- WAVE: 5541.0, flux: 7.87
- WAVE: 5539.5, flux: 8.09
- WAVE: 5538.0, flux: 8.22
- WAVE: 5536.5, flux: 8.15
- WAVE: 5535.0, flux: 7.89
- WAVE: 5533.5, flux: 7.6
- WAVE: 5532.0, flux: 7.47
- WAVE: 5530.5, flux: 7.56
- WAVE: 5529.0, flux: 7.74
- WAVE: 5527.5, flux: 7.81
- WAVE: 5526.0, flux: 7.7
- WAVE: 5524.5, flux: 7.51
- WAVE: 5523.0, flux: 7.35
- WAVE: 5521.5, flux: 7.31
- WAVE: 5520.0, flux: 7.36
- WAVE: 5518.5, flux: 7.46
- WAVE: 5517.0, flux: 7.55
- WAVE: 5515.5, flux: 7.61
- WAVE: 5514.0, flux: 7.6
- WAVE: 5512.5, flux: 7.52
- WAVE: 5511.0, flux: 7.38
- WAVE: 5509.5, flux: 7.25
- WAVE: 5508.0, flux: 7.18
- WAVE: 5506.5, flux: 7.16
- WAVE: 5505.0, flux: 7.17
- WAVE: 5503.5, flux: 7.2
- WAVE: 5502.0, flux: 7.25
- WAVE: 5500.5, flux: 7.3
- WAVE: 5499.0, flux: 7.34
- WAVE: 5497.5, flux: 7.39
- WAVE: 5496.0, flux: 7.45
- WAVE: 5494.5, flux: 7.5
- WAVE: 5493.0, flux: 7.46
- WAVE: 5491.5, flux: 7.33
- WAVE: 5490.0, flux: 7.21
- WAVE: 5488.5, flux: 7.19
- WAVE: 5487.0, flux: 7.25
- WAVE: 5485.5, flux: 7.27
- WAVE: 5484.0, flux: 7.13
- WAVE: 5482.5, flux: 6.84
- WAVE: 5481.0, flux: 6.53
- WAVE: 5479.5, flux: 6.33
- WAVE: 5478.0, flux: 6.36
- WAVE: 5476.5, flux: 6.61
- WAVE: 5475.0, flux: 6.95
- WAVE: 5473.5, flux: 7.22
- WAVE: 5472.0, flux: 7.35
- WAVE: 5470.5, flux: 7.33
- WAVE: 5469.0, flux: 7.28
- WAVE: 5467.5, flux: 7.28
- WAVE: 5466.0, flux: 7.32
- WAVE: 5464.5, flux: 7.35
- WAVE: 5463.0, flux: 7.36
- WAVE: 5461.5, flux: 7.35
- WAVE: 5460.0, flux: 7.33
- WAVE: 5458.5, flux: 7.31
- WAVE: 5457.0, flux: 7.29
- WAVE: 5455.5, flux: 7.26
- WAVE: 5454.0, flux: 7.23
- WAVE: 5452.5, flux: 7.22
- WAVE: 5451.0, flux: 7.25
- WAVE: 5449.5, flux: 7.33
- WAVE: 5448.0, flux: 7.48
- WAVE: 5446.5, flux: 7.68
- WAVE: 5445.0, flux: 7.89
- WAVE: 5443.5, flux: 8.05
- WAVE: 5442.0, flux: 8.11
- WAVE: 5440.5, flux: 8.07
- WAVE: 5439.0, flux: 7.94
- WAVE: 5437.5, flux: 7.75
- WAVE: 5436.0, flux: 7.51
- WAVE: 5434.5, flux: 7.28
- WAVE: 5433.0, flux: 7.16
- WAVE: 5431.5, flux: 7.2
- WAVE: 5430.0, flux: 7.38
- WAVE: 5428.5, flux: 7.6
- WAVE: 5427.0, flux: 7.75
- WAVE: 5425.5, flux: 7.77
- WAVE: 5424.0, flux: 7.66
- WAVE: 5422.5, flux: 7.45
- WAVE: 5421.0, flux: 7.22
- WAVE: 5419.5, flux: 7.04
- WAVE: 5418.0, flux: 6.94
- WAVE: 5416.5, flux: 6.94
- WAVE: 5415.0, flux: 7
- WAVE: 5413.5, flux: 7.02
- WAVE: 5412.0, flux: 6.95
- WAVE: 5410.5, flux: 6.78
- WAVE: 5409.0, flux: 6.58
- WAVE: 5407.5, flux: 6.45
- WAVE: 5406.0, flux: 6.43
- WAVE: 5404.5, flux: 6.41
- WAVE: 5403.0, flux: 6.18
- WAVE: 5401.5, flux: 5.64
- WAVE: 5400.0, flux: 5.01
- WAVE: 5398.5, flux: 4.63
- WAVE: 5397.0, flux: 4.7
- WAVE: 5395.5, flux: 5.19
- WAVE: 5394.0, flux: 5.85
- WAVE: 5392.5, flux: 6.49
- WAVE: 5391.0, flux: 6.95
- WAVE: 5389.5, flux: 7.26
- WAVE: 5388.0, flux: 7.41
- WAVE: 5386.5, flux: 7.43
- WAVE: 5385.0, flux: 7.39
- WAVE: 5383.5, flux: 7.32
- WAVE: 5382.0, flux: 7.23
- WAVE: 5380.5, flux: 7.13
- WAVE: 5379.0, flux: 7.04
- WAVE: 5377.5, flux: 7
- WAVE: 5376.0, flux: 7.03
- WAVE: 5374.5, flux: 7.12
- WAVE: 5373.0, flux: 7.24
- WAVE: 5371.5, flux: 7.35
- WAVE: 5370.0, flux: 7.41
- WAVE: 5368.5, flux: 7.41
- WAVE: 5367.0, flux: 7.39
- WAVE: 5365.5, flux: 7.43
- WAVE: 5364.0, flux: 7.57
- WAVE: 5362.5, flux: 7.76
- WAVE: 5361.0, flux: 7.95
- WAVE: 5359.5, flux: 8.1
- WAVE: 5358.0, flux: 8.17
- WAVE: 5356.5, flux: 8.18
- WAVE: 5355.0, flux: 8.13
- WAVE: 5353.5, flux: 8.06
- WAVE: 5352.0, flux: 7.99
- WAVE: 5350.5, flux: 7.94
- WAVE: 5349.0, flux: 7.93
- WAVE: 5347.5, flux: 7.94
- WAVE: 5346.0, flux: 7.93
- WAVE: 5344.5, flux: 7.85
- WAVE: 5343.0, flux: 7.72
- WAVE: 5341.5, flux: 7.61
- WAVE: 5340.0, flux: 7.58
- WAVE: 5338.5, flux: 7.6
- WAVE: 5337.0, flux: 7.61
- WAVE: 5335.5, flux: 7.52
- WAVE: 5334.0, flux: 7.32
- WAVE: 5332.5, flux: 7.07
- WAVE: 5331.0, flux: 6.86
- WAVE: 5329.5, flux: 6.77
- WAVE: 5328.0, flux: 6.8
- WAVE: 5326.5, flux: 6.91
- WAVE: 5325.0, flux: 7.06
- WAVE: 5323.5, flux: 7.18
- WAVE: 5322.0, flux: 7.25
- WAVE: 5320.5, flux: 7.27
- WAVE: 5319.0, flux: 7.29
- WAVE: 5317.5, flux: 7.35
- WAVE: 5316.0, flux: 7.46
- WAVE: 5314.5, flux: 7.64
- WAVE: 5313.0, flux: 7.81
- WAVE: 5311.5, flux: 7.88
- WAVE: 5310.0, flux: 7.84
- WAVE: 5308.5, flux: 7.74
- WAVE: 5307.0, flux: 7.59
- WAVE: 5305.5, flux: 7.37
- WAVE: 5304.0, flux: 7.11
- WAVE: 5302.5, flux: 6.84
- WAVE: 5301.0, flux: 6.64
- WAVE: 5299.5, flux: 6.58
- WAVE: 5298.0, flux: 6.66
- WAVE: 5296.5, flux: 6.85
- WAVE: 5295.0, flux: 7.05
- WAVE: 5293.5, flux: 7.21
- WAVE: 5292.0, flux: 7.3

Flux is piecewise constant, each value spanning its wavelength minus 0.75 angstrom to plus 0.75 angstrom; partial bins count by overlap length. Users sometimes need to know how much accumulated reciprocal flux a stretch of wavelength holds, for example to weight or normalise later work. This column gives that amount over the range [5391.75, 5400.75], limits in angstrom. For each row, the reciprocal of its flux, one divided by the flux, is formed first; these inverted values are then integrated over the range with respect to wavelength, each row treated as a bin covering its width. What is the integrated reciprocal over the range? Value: 1.72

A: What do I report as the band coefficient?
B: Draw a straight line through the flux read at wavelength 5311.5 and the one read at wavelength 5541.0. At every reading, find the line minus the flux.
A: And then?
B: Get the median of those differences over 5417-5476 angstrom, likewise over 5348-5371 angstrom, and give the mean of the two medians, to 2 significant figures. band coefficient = 0.24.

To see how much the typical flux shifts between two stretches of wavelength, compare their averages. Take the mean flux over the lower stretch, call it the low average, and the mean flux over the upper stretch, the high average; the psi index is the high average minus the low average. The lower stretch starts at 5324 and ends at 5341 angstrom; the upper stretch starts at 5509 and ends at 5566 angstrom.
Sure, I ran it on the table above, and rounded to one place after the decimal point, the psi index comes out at 0.3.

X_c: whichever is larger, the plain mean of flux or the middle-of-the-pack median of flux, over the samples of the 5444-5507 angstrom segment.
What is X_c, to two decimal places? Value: 7.28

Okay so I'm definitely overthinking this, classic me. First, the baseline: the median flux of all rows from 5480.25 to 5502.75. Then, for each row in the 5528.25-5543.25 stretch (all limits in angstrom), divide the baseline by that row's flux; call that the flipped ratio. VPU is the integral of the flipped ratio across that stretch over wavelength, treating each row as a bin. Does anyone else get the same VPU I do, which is 14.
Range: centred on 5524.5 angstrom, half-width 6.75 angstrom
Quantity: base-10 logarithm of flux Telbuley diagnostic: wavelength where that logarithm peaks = 5527.5 angstrom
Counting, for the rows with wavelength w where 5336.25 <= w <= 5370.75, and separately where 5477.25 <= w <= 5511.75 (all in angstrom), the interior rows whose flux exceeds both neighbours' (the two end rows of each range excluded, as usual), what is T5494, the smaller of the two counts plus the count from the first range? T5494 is 4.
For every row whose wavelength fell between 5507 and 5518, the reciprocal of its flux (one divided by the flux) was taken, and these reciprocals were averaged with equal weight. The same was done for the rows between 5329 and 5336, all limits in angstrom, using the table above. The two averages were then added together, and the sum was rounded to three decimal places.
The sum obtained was 0.275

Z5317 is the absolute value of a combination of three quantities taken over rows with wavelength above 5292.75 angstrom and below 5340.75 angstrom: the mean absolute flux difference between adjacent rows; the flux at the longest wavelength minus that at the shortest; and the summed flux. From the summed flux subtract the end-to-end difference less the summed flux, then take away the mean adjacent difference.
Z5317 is 463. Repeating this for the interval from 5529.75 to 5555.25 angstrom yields 260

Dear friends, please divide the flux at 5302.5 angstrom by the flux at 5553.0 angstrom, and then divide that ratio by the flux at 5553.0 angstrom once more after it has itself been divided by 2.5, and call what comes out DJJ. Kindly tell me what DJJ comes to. 0.321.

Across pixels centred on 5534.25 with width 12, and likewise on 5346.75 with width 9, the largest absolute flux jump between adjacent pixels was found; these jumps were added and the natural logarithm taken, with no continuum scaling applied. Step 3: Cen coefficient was -0.87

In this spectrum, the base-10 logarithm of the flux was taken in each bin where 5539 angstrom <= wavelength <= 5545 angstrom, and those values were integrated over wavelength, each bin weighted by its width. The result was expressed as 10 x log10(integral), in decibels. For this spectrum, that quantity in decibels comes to 7.3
